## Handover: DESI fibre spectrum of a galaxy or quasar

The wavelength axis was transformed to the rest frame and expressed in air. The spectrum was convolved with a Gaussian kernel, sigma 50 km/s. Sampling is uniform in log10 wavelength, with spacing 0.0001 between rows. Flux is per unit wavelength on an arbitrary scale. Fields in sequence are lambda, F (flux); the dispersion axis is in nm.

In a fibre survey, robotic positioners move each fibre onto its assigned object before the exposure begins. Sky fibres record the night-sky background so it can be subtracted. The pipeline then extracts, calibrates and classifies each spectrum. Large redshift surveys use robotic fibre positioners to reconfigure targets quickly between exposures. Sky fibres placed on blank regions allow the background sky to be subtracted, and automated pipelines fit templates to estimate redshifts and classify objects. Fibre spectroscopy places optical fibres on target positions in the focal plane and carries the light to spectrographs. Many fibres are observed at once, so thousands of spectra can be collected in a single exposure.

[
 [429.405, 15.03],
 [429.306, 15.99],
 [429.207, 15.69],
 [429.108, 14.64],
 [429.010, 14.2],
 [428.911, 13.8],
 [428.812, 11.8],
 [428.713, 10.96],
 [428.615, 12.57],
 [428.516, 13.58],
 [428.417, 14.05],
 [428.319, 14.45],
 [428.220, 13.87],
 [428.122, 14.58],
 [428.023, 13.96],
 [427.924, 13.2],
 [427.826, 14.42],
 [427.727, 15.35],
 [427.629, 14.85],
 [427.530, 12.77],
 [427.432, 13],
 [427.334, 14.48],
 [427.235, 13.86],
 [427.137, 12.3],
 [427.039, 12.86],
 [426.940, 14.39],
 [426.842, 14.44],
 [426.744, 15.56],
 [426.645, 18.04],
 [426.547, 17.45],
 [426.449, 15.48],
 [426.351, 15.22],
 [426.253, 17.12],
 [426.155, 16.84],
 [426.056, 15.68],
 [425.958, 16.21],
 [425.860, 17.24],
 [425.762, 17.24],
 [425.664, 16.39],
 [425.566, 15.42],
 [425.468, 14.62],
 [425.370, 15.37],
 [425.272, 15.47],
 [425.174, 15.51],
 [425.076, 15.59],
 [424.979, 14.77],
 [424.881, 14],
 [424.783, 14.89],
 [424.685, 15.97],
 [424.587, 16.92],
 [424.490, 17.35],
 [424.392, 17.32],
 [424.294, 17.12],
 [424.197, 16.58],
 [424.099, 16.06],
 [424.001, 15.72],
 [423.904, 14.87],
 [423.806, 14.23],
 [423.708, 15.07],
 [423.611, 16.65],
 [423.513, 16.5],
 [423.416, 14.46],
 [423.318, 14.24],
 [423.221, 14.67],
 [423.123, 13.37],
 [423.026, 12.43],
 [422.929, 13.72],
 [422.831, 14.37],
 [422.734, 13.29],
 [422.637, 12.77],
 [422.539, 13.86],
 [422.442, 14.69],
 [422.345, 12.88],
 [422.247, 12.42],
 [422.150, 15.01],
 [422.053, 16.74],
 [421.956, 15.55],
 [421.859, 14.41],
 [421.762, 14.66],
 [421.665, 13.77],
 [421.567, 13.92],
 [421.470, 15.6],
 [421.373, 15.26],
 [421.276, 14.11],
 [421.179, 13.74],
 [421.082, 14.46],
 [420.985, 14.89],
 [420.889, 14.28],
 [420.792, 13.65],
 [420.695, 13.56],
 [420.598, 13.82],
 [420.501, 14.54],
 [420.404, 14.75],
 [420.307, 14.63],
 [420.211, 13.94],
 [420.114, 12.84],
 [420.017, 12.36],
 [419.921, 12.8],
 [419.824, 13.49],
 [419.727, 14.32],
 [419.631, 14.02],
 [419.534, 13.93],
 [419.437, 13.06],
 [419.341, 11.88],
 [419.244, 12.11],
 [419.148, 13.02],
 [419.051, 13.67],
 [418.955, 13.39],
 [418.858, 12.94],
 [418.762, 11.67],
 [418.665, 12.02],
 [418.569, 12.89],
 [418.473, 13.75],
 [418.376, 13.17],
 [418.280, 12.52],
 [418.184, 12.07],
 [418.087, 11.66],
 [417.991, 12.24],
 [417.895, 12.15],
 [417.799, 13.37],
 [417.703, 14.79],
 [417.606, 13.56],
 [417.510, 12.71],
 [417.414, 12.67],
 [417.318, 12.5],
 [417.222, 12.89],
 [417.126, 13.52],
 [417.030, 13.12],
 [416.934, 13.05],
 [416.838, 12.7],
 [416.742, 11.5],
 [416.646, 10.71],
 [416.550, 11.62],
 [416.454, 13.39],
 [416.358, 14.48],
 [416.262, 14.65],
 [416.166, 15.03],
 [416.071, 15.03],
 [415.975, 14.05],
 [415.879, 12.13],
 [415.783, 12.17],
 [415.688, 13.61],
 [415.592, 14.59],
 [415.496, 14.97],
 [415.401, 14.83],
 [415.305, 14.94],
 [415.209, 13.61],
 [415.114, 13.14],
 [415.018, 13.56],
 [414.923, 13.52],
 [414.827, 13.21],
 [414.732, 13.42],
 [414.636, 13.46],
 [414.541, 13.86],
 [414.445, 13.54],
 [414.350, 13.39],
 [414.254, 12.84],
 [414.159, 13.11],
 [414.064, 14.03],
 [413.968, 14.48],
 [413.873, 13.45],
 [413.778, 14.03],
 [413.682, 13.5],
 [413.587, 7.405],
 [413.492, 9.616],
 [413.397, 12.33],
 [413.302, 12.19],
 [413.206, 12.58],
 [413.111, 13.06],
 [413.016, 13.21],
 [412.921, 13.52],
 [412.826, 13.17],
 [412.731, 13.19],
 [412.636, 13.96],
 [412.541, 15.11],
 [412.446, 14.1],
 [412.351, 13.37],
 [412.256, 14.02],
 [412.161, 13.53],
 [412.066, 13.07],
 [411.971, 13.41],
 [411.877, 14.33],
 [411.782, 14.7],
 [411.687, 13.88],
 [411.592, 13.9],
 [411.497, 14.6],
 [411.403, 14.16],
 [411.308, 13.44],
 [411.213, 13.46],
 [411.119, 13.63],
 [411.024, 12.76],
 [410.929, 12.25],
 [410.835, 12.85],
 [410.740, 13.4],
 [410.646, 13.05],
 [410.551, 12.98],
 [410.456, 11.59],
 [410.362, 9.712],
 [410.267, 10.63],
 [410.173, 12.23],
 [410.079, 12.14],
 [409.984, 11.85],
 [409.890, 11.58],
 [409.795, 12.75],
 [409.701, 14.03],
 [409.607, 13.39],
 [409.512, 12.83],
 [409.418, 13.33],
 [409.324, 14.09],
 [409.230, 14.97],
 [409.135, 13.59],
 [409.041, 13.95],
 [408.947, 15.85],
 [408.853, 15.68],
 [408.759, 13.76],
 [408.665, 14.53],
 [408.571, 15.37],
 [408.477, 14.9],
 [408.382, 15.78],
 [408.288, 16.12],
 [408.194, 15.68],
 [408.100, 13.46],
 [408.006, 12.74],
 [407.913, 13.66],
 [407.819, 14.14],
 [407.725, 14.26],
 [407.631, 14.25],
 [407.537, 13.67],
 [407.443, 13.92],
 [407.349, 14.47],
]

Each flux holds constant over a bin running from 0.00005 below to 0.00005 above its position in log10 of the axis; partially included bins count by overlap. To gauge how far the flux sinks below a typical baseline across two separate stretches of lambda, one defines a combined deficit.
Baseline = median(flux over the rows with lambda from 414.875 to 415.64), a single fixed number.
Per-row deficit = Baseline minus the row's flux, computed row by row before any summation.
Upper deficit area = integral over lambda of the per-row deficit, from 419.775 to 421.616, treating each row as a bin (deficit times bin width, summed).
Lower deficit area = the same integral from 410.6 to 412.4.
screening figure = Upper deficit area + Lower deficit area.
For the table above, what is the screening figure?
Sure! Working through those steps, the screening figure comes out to 1.1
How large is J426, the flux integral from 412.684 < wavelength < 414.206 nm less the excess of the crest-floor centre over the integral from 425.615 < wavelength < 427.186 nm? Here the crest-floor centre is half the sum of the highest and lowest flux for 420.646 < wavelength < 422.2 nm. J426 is 28.9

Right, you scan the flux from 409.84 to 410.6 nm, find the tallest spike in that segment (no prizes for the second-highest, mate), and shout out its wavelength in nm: 410.551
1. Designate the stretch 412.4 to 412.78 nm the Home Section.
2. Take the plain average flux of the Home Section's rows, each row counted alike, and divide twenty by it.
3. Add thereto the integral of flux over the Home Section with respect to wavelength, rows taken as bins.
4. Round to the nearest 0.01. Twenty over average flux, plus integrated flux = 6.77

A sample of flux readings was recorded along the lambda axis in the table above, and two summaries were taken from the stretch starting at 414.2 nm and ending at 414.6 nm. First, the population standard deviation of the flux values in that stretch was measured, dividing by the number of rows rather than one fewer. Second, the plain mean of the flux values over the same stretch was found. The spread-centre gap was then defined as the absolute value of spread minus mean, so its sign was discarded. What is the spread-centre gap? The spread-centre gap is 13.0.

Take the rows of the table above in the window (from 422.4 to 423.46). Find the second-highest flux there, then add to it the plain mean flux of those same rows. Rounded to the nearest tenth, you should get 28.5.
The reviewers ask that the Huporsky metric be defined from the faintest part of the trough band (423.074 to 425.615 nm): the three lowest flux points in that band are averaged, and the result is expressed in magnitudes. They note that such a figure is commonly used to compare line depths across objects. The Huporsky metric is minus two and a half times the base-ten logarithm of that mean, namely -2.855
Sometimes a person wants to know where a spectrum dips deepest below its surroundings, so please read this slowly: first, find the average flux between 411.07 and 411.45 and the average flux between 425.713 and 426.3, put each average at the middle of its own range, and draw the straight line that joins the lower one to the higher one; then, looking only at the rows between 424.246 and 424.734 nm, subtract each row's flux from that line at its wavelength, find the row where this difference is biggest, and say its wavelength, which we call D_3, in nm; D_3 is 424.685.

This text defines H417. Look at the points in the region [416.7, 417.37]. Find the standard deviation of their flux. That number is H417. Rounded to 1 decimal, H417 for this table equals 0.6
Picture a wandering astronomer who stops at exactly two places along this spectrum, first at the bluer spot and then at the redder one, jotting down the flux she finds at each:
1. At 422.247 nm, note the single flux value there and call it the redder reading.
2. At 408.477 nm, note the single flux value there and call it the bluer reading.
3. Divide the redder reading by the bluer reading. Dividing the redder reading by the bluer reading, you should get 0.83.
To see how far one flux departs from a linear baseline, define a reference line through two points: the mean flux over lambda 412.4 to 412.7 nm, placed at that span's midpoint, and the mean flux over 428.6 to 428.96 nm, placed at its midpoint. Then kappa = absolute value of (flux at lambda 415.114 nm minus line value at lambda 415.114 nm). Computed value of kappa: 0.9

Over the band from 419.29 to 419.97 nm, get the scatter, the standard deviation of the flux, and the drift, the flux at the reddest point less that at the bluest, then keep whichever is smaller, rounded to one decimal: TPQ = 0.8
